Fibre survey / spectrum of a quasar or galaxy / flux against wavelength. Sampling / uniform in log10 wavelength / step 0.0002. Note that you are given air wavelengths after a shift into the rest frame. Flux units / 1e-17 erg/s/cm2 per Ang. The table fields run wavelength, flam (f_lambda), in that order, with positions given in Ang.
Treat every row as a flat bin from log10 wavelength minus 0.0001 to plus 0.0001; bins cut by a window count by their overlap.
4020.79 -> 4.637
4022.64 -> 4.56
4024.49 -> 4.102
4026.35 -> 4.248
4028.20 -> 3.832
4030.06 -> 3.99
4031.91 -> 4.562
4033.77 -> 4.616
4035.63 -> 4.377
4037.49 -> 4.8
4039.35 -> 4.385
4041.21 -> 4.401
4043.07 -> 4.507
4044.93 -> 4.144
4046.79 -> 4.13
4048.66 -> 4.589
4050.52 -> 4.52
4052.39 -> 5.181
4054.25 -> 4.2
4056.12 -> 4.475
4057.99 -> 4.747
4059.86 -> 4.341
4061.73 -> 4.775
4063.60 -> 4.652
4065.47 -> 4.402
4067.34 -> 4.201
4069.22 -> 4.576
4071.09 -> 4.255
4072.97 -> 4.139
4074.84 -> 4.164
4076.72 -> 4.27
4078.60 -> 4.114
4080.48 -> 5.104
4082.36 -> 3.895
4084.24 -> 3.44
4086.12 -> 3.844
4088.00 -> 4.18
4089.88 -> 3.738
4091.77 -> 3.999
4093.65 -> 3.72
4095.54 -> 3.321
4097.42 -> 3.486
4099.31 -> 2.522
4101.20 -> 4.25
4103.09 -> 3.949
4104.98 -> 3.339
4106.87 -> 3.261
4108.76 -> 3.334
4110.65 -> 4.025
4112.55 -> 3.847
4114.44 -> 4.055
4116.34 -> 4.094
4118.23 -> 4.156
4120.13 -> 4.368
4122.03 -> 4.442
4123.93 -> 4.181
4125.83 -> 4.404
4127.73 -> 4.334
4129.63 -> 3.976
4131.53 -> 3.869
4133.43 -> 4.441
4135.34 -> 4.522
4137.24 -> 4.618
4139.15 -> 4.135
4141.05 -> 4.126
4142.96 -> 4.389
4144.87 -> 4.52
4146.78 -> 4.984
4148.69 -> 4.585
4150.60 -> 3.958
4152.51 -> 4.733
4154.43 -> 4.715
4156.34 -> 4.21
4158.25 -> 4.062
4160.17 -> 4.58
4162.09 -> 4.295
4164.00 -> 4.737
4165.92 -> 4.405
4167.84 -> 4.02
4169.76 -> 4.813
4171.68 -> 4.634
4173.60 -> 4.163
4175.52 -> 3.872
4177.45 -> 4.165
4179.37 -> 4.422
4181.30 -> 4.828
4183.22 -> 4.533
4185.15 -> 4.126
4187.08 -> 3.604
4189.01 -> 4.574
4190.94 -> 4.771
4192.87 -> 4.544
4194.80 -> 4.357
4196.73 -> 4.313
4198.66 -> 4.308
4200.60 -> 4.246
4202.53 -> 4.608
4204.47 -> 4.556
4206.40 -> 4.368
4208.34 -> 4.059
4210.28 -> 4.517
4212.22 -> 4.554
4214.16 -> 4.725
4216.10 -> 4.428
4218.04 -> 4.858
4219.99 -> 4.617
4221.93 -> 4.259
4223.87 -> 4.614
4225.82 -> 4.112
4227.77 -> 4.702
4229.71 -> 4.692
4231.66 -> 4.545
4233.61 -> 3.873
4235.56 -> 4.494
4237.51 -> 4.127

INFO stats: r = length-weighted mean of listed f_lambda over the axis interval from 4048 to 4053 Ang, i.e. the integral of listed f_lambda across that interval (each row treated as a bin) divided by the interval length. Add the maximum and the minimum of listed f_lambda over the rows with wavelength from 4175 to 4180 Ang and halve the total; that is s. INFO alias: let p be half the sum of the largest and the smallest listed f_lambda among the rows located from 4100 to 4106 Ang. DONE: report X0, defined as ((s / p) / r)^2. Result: 0.05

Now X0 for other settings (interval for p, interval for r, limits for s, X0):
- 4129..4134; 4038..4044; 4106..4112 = 0.04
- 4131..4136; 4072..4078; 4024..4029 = 0.05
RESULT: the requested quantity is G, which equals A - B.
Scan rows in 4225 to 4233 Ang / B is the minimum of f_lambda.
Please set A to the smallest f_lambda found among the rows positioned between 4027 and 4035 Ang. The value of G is -0.28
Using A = 3.832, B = 4.112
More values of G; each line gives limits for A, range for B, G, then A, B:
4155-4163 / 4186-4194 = 0.46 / 4.062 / 3.604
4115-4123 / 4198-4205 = -0.15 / 4.094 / 4.246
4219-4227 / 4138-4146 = -0.01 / 4.112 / 4.126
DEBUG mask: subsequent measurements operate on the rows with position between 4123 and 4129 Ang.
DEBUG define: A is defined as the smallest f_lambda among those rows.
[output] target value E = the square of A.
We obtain 17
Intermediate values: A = 4.181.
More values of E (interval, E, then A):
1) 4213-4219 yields 20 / 4.428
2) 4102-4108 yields 11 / 3.261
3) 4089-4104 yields 6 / 2.522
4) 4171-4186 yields 15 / 3.872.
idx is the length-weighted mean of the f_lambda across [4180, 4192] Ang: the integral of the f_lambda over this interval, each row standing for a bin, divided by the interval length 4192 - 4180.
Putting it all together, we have 4.41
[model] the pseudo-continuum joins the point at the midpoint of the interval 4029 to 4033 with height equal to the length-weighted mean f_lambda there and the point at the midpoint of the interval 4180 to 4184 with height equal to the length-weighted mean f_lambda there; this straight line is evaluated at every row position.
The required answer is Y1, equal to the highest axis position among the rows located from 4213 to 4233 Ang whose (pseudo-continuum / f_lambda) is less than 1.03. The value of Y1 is 4229.71 Ang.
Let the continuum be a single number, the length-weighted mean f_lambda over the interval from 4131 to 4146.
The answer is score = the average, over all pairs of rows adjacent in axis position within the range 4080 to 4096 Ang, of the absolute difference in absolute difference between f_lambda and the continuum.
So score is 0.360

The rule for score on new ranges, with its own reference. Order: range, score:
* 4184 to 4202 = 0.218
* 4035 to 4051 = 0.139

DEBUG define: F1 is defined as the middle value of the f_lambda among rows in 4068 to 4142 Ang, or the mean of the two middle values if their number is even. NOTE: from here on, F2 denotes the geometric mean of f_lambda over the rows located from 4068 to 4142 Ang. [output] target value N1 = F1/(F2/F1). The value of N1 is 4.25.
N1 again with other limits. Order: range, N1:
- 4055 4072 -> 4.46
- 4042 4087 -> 4.27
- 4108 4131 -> 4.16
